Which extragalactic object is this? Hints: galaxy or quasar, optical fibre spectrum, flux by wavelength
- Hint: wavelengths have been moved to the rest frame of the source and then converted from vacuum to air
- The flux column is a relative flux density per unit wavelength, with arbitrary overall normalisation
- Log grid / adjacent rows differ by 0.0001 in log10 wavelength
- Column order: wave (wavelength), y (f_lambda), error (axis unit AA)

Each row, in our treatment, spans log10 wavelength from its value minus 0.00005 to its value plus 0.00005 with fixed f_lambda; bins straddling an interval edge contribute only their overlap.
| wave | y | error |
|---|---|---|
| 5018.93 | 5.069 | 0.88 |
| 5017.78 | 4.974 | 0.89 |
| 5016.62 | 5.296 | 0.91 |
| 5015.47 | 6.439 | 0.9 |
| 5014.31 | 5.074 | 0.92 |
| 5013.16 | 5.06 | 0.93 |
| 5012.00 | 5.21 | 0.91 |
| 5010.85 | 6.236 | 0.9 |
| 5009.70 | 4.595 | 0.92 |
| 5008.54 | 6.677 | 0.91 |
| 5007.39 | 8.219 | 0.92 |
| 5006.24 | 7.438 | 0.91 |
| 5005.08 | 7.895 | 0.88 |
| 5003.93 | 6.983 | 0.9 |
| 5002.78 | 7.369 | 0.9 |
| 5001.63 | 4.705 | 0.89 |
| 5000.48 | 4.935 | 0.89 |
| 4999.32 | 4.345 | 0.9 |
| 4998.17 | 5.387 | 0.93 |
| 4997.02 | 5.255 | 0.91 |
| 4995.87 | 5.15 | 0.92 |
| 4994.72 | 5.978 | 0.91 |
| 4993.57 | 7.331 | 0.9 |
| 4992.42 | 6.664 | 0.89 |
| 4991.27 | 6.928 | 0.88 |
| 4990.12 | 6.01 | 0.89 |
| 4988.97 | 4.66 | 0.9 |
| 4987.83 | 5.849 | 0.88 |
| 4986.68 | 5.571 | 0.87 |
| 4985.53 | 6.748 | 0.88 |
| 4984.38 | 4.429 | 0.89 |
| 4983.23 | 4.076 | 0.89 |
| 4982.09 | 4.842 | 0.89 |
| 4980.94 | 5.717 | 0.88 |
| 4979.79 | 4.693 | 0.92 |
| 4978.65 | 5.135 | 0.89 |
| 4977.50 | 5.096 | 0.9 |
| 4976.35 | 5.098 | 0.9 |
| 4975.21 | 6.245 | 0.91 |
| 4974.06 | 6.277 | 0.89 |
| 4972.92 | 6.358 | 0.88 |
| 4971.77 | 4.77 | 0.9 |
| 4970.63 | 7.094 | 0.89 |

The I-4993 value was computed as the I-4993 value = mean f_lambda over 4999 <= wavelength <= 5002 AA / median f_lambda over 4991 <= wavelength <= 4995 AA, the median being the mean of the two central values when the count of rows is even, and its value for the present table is 0.69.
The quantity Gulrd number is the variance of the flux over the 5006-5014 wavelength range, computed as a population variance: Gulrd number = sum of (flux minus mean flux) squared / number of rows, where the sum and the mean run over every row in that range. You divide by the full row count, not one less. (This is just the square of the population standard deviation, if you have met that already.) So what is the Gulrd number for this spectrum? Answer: 1.5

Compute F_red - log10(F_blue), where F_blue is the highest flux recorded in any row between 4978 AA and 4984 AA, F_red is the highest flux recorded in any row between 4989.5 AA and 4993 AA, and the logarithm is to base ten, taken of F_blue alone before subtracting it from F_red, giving 6.2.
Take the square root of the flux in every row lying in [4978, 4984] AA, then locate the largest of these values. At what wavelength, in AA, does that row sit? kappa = 4980.94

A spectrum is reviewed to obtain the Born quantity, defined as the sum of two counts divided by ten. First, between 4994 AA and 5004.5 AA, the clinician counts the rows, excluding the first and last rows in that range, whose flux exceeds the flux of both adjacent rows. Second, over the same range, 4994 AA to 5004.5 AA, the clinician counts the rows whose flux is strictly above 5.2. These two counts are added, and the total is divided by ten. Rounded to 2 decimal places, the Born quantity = 0.80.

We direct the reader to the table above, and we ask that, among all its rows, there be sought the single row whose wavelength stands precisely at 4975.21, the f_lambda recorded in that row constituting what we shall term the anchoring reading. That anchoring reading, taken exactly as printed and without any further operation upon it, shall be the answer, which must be 6.245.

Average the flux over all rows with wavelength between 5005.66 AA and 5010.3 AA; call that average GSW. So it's 6.73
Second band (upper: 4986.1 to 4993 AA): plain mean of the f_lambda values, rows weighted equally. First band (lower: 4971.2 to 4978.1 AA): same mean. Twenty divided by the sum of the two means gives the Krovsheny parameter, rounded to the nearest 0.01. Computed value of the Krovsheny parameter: 1.73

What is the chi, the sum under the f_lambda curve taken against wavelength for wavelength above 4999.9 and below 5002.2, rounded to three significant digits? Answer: 11.1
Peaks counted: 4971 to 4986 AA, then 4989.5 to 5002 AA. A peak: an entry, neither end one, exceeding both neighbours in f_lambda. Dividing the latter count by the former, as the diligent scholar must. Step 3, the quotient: 1.3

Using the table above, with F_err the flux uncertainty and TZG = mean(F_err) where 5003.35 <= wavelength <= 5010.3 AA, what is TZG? 0.907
